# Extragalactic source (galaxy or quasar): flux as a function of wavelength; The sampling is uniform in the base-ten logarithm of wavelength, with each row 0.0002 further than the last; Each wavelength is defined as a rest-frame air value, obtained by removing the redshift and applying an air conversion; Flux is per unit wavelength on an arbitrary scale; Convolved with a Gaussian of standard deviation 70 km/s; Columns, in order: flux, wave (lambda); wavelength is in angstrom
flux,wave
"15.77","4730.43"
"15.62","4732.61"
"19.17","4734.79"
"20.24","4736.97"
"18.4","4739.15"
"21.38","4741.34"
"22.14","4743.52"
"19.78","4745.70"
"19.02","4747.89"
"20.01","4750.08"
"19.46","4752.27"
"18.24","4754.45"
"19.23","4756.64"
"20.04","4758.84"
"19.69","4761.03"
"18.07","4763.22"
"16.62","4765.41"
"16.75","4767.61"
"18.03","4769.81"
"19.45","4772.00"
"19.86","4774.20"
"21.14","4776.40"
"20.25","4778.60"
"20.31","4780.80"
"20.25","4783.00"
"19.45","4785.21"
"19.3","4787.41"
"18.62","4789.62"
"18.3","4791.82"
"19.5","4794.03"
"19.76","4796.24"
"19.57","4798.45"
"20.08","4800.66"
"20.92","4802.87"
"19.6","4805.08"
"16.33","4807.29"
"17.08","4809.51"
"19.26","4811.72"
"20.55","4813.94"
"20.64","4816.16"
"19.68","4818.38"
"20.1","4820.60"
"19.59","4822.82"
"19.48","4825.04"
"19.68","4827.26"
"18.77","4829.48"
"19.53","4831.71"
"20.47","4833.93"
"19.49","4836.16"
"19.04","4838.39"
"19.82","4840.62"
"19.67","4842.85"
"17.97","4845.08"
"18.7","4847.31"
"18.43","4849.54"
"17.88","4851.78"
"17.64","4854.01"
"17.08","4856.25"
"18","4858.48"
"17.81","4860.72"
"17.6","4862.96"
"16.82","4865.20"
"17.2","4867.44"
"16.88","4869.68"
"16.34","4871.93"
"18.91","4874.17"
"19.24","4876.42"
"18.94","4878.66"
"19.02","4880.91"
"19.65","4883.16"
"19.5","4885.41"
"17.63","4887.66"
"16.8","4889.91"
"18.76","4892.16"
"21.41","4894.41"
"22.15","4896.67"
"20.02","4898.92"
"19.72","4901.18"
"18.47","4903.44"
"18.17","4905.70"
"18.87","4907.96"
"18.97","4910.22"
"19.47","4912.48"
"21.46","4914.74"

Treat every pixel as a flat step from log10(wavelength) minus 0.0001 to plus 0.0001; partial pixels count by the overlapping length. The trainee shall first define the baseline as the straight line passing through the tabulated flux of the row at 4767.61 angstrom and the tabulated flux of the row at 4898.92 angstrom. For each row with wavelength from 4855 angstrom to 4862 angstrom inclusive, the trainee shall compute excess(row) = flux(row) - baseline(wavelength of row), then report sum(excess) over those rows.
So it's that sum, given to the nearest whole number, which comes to -4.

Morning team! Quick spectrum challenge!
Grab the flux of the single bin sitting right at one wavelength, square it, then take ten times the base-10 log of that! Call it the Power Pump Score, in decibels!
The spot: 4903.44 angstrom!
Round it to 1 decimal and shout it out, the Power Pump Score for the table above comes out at 25.3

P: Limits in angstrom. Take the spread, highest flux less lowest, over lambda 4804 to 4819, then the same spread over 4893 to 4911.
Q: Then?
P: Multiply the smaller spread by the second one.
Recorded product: 16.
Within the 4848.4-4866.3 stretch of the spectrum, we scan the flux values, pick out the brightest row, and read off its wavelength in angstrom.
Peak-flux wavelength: 4849.54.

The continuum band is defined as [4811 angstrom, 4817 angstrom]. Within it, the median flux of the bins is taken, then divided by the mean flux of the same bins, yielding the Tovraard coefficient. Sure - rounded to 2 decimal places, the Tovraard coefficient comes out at 1.02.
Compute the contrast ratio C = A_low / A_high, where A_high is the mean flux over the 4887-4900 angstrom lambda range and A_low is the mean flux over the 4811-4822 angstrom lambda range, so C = 1.03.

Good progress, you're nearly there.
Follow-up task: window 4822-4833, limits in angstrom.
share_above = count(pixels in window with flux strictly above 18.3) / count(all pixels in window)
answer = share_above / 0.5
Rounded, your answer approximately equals 2.00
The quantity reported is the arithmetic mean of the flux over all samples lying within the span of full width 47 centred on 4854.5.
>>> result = 18.31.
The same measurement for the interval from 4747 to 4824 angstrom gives 19.28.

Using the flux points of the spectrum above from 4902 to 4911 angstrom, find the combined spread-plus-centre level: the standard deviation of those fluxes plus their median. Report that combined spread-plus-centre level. 19.0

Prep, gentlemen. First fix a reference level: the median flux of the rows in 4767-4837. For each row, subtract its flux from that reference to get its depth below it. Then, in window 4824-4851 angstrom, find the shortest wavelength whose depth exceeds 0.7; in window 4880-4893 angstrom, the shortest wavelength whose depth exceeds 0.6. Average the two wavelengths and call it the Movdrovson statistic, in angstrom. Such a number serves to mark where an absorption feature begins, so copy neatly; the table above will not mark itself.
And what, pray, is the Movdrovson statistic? 4858.6 angstrom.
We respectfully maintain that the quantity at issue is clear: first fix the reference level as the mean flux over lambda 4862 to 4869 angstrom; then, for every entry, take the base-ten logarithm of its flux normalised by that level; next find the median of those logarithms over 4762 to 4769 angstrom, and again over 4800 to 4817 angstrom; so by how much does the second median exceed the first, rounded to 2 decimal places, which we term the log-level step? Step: 0.07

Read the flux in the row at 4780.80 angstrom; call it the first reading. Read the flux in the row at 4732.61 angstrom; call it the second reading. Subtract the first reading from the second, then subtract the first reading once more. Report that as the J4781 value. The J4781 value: -25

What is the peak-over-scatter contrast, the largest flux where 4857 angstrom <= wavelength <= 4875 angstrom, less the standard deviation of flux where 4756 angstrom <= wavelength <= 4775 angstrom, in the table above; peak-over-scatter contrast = 18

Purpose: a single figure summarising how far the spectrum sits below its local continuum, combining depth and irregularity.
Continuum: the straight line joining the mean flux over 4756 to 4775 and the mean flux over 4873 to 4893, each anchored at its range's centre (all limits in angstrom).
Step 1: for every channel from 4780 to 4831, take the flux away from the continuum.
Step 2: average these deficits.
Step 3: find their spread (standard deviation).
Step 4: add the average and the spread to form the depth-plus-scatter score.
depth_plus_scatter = 0.3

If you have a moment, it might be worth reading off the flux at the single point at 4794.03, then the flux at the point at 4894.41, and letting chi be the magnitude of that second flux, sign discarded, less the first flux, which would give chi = 2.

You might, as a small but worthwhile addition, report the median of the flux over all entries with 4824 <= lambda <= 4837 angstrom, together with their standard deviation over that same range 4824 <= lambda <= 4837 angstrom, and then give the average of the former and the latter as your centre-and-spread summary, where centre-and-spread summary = 10.0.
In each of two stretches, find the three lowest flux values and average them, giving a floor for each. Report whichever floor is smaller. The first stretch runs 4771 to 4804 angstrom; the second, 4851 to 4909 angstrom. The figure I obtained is 16.7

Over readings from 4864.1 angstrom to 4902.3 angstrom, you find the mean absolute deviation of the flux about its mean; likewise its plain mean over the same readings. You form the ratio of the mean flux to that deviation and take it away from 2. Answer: -12.6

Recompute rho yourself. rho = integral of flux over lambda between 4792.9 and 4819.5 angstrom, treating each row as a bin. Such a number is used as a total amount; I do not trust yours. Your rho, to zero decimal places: 516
